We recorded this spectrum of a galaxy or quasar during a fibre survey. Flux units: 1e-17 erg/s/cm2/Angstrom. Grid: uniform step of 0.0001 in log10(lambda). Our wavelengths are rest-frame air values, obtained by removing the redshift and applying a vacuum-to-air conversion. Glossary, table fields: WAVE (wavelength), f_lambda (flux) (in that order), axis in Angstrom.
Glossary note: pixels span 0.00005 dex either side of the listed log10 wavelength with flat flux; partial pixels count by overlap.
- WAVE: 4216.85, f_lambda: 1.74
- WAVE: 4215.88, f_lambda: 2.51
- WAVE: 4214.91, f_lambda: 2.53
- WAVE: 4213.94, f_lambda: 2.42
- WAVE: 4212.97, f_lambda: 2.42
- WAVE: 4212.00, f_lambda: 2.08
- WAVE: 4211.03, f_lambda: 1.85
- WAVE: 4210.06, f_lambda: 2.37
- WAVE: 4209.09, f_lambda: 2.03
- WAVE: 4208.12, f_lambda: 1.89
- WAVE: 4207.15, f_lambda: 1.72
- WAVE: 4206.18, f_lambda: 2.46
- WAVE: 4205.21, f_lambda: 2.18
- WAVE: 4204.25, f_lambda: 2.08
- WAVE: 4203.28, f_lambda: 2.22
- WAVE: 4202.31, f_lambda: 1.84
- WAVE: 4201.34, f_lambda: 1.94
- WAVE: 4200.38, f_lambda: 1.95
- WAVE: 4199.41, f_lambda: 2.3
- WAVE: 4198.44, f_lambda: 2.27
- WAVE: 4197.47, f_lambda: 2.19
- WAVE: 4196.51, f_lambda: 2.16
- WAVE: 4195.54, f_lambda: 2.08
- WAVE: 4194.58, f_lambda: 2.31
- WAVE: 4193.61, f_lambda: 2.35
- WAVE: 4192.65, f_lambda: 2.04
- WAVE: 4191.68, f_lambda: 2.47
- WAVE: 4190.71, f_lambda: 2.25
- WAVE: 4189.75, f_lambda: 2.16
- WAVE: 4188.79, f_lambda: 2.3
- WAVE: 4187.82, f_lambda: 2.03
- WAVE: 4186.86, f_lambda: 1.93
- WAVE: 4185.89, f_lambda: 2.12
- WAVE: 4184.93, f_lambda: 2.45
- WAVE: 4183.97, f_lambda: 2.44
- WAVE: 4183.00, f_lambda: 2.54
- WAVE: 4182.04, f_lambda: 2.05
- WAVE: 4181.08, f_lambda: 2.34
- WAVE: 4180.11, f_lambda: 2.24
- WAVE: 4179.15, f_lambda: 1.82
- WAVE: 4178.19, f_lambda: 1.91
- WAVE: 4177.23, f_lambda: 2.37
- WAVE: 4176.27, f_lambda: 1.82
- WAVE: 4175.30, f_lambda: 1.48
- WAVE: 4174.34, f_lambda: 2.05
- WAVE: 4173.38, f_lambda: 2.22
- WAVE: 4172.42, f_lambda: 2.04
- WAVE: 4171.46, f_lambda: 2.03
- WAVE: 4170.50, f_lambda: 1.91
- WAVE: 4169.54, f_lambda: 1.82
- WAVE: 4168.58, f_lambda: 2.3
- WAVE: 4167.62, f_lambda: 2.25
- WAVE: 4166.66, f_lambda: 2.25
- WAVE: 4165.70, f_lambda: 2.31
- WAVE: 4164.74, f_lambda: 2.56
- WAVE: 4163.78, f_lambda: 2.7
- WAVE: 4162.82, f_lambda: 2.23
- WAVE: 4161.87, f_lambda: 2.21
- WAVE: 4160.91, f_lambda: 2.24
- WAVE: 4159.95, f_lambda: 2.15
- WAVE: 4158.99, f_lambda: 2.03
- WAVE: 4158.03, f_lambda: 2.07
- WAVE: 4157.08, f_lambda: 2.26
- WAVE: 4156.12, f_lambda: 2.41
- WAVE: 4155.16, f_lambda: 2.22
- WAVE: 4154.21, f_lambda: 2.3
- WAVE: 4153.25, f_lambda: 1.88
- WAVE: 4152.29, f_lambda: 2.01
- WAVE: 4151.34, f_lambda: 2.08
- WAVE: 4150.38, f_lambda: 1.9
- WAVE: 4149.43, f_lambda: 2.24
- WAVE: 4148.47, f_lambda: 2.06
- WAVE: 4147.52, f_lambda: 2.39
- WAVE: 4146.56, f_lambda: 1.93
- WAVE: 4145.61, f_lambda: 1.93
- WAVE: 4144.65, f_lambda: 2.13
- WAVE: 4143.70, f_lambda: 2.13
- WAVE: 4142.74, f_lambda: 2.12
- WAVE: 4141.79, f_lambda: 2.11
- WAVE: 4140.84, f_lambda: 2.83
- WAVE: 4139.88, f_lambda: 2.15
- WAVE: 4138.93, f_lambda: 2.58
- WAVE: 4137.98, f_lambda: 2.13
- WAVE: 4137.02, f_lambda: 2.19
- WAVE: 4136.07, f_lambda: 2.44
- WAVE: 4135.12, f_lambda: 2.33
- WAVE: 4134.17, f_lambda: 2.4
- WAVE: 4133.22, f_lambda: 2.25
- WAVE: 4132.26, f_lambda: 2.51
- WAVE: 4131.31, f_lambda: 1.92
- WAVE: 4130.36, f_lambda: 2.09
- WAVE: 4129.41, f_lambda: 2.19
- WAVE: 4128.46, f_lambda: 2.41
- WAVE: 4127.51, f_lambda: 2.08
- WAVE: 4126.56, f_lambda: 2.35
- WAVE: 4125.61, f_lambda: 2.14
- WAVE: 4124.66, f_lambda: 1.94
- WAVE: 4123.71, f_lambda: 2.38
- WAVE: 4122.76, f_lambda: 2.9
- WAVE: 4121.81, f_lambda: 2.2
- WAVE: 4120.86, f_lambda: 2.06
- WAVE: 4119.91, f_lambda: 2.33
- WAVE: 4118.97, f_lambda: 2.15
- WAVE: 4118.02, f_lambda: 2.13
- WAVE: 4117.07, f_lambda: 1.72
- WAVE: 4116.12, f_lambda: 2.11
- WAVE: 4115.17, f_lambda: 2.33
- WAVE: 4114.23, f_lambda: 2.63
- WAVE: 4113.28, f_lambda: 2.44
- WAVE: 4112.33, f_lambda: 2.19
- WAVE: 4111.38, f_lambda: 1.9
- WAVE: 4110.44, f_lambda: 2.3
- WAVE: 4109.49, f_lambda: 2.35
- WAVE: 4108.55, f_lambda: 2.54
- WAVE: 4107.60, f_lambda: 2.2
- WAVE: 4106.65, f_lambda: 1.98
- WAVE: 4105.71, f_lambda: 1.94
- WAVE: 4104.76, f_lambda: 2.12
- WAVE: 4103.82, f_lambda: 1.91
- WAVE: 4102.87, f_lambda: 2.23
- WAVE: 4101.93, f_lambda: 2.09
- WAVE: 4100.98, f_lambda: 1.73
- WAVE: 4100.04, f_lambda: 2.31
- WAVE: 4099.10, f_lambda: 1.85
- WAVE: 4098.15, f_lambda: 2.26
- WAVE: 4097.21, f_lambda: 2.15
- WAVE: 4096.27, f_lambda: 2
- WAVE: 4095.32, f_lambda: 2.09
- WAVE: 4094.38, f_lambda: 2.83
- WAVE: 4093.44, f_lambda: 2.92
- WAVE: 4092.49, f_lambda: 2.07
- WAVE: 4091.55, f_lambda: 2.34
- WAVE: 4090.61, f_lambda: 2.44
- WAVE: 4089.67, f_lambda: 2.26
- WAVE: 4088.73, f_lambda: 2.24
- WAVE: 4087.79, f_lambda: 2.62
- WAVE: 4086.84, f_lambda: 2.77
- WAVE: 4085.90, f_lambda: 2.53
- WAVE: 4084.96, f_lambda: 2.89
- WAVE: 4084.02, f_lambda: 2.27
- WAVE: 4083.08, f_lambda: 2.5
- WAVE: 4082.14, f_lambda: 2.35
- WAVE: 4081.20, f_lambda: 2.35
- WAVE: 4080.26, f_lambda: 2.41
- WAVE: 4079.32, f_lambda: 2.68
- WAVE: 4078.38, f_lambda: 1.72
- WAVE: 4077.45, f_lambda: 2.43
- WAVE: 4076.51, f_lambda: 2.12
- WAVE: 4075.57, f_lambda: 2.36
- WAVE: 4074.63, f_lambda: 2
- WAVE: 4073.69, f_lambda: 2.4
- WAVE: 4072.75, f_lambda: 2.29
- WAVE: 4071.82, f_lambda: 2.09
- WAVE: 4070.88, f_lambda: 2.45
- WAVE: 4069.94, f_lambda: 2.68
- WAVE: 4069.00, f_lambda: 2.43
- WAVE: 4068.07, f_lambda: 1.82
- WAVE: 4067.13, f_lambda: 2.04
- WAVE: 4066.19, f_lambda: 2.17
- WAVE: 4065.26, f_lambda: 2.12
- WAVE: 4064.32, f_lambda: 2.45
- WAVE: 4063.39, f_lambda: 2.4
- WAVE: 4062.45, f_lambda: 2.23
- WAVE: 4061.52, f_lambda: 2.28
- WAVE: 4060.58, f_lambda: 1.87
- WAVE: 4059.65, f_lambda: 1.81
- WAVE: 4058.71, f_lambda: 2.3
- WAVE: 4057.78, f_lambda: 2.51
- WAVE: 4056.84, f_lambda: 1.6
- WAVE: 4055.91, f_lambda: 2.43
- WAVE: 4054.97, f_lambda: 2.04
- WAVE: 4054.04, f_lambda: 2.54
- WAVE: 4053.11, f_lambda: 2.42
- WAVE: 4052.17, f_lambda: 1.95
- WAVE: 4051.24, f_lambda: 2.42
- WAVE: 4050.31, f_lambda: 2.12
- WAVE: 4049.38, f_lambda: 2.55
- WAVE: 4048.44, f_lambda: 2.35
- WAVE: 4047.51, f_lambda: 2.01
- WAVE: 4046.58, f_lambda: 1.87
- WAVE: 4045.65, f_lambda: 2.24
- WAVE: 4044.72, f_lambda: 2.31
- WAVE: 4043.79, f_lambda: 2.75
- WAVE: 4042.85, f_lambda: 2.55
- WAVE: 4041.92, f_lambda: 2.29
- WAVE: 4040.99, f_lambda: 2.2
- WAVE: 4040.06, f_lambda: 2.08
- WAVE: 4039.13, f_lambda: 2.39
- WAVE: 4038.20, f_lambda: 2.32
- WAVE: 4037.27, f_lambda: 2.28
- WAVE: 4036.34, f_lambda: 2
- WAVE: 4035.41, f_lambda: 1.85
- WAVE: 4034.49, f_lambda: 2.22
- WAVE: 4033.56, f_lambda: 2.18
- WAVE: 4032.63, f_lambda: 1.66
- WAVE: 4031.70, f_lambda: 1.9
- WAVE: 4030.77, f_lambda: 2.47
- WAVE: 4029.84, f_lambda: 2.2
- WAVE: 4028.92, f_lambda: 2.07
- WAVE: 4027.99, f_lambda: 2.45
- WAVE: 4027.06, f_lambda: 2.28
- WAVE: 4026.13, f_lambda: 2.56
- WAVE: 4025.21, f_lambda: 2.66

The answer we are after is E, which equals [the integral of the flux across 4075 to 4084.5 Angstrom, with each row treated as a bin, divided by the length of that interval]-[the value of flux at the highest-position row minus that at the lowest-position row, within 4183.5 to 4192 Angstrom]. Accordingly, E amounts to 2.3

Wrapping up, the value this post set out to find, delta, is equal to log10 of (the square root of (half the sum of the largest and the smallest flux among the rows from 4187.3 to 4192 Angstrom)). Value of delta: 0.176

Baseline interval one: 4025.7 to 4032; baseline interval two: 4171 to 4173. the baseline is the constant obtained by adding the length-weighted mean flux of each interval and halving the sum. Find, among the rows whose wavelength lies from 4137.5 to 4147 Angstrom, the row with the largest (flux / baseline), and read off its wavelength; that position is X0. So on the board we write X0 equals 4140.84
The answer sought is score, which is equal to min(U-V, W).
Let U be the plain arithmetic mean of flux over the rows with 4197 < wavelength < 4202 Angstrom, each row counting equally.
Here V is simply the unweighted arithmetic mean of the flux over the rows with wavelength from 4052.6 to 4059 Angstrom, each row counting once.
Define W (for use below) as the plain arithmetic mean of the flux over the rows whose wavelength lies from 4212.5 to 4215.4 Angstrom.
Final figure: -0.1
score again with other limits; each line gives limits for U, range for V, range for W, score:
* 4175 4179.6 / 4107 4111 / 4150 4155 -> -0.5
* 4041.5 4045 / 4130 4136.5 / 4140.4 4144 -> 0.2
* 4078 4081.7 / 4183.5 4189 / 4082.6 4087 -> 0.1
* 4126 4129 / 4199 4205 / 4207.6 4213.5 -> 0.2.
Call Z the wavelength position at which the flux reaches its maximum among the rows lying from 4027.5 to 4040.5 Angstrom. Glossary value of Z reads 4030.77 Angstrom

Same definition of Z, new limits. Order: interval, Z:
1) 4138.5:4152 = 4140.84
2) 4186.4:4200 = 4191.68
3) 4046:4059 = 4049.38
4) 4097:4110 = 4108.55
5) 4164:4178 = 4164.74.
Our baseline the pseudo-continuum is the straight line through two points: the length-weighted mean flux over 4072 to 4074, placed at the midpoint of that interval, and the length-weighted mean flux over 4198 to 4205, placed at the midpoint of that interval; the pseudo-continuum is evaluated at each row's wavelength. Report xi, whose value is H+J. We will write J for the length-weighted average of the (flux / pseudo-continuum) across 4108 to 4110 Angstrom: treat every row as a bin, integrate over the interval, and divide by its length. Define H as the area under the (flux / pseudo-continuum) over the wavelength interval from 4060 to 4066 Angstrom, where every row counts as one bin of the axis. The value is 6.8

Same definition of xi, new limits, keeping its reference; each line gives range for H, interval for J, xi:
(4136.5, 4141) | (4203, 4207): 5.9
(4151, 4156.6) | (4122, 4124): 6.7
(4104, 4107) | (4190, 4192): 3.8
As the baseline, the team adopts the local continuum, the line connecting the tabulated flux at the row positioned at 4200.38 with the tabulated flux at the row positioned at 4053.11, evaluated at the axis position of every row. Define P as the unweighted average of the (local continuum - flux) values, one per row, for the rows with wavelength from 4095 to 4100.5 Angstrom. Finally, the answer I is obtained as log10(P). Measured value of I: -0.8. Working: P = 0.17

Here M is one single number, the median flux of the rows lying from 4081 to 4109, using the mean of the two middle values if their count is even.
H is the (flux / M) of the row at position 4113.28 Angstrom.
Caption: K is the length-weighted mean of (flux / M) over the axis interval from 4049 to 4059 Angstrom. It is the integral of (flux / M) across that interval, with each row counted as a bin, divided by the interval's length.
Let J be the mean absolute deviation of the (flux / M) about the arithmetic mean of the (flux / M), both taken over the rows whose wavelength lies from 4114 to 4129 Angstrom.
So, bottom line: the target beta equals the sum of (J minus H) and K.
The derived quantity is 0.01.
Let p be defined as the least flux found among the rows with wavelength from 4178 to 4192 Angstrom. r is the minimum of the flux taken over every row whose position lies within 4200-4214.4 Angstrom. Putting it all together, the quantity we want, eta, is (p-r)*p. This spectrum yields 0.18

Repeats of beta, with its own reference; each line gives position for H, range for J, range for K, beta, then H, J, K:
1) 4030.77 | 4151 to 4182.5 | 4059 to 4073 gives -0.03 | 1.09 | 0.082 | 0.98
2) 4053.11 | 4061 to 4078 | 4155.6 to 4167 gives 0.02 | 1.07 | 0.075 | 1.01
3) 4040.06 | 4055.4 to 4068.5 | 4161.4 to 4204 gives 0.14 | 0.92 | 0.102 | 0.96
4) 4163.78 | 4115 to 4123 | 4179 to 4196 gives -0.12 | 1.19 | 0.090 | 0.98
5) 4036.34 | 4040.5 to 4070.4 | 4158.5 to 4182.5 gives 0.16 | 0.88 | 0.098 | 0.94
